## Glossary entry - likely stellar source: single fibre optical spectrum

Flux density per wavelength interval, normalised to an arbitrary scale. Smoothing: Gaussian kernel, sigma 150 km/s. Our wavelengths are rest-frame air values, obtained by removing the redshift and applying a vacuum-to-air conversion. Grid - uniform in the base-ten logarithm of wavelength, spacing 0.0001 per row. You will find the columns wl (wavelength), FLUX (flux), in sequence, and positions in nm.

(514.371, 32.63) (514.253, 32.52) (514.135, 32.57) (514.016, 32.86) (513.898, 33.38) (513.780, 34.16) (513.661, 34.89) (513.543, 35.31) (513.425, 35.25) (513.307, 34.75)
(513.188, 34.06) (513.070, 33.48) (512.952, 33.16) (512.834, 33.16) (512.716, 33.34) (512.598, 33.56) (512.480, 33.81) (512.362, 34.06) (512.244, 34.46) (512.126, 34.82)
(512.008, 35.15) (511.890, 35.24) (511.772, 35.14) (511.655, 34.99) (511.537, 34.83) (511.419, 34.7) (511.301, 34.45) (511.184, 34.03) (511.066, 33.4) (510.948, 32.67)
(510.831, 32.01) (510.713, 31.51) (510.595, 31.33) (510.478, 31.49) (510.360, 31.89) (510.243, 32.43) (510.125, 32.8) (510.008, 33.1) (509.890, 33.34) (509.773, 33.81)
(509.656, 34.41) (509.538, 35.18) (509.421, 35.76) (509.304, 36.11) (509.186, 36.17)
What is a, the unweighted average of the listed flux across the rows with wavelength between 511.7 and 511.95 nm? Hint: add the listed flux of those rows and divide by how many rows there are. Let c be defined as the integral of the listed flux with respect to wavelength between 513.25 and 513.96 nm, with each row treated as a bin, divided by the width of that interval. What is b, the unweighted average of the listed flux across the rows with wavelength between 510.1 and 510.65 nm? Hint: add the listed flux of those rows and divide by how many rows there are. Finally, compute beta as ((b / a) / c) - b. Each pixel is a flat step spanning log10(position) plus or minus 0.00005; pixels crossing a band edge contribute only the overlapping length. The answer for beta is -32.0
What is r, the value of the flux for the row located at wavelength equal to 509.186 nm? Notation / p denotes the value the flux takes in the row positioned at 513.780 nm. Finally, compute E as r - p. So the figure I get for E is 2.0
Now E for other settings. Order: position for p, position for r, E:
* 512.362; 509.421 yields 1.7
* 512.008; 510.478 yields -3.7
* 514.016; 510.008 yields 0.2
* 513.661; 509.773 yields -1.1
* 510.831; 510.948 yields 0.7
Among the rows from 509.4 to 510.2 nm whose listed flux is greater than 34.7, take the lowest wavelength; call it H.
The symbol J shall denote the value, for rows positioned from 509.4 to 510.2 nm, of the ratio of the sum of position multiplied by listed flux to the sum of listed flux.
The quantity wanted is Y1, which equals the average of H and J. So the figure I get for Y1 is 509.59 nm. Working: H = 509.421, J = 509.77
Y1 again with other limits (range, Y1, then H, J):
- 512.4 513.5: 513.13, 513.307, 512.96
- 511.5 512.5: 511.77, 511.537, 512.00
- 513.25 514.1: 513.48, 513.307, 513.66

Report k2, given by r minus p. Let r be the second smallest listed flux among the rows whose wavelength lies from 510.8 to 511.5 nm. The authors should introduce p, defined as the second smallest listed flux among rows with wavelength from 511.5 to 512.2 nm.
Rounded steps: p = 34.83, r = 32.67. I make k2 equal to -2.2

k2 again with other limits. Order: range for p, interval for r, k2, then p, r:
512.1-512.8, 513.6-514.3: -1.0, 33.56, 32.57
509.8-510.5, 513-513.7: 2.2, 31.89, 34.06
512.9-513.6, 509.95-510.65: -2.0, 33.48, 31.49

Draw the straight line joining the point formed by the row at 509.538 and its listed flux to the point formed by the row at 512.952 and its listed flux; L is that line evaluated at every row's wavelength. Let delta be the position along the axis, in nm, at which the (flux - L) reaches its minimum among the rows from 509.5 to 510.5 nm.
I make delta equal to 510.478 nm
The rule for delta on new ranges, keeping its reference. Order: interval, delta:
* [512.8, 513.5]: 512.834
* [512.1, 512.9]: 512.834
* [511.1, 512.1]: 511.184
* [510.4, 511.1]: 510.595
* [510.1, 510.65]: 510.595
